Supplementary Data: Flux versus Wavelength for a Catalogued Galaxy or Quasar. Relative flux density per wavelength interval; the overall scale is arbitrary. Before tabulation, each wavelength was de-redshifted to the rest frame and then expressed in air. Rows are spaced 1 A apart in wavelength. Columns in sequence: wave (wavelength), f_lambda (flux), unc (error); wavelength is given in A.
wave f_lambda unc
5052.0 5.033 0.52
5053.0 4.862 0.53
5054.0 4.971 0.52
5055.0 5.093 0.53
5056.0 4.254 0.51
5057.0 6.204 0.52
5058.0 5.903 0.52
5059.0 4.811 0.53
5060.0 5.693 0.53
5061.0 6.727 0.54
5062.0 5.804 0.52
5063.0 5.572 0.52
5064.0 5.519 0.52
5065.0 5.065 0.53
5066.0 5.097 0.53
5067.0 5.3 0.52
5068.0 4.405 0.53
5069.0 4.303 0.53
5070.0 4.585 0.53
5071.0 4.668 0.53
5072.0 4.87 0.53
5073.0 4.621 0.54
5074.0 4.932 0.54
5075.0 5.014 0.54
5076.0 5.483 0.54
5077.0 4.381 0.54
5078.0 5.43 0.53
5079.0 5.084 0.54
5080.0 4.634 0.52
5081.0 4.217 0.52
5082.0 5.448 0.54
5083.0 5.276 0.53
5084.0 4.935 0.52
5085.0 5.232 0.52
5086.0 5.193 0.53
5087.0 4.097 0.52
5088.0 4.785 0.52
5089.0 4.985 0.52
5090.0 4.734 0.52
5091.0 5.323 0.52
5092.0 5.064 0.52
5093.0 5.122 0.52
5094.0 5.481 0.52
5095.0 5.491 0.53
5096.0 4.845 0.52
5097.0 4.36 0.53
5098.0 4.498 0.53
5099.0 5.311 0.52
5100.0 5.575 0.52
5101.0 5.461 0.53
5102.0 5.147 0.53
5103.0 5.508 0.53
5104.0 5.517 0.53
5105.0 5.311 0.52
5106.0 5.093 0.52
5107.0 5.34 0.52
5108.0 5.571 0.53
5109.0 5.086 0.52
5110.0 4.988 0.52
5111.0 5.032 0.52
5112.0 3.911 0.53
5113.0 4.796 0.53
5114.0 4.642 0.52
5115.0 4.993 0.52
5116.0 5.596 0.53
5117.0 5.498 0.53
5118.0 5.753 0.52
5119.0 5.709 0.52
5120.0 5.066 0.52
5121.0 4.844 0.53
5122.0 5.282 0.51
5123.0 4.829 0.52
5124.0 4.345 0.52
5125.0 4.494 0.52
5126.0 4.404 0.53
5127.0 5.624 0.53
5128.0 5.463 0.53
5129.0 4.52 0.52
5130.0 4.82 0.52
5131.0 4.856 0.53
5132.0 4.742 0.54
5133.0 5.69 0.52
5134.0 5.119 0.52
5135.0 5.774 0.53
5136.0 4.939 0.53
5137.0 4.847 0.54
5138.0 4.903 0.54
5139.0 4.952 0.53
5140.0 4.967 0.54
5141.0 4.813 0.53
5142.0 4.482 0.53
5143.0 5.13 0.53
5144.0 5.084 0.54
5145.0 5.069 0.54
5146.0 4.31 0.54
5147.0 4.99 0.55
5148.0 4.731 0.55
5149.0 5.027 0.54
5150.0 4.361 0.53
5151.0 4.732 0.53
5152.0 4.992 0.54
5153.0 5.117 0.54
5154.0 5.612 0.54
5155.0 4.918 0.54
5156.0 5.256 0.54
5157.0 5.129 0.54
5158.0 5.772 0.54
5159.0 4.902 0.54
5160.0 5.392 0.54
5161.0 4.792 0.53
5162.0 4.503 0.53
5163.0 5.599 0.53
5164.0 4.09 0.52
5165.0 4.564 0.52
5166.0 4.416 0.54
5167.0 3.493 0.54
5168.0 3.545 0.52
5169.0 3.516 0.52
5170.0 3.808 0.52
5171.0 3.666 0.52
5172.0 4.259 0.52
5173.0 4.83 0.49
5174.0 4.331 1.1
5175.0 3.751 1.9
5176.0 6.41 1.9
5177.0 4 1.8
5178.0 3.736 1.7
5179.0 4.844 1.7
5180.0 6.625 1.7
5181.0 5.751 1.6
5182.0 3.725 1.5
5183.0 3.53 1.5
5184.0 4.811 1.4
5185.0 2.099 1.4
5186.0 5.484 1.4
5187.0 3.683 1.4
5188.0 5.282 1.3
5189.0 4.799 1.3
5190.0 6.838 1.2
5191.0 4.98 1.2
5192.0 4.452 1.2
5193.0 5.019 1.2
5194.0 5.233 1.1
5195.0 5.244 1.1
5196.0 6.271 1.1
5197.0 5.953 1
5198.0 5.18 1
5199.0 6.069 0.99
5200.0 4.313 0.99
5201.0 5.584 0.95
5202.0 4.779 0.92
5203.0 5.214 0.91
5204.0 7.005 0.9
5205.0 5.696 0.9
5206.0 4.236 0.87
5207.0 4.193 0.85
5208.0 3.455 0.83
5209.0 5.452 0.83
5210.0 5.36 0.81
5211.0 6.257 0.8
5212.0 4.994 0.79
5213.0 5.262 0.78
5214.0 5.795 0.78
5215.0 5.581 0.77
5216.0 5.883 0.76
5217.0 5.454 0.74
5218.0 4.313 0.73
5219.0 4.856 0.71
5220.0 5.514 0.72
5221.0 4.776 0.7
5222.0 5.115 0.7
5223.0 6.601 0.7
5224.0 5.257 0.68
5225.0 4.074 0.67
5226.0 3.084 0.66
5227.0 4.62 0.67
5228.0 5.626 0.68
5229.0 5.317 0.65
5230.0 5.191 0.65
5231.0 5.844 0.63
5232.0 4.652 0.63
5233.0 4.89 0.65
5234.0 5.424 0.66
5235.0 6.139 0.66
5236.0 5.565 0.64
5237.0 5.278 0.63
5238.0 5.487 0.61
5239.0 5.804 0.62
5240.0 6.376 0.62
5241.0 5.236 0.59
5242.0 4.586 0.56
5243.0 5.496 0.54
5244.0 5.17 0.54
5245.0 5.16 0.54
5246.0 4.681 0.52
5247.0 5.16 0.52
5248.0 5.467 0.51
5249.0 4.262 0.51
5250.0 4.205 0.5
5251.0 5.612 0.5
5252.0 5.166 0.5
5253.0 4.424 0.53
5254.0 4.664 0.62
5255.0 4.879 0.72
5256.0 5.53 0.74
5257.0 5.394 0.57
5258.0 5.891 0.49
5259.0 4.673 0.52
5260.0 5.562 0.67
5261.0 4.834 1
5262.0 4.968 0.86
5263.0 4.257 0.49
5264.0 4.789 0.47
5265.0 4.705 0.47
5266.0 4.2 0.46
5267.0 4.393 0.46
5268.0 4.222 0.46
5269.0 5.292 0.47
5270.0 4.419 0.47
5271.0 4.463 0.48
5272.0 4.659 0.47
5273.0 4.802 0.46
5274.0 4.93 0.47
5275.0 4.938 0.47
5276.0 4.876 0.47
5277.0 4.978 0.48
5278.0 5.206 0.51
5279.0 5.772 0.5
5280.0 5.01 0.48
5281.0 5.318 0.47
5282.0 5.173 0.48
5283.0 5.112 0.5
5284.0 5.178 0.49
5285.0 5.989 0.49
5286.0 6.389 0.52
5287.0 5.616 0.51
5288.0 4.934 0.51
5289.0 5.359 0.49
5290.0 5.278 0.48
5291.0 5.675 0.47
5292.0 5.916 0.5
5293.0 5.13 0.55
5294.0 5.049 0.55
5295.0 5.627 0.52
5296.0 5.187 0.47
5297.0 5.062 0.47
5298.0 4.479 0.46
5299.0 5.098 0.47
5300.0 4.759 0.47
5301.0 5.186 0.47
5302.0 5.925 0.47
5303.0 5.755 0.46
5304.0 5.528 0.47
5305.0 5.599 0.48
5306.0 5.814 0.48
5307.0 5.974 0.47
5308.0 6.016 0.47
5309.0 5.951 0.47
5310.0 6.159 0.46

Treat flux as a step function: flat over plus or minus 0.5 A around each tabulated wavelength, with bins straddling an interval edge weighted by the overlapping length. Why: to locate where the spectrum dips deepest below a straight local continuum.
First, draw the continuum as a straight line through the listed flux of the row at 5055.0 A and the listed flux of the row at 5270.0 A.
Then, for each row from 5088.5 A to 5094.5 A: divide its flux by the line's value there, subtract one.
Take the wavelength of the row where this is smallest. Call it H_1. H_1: 5090.0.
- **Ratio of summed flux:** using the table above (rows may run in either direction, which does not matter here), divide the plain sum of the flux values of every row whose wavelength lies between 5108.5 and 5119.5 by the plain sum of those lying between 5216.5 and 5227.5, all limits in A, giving 1.04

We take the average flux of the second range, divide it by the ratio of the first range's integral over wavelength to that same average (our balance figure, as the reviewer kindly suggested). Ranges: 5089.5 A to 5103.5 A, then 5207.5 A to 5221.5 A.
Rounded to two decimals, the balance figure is 0.38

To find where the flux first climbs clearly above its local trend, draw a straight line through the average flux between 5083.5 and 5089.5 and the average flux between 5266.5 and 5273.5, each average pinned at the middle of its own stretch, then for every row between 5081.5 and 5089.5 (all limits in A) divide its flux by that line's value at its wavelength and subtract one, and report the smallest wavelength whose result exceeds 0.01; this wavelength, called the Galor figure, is 5082.0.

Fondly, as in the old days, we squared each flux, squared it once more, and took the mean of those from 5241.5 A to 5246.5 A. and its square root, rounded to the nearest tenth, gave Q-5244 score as 25.5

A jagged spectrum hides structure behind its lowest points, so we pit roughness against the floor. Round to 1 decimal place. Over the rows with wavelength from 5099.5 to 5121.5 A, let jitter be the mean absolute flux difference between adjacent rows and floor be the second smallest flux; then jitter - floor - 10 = -14.3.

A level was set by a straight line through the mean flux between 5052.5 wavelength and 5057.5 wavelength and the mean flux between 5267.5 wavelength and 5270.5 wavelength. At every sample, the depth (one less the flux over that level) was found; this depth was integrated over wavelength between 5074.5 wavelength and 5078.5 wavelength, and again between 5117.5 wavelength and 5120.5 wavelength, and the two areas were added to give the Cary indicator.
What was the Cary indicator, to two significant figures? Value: -0.38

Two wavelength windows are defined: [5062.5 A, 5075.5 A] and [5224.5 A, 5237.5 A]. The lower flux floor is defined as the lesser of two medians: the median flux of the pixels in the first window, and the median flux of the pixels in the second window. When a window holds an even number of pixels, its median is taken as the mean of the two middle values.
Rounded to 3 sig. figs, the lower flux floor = 4.93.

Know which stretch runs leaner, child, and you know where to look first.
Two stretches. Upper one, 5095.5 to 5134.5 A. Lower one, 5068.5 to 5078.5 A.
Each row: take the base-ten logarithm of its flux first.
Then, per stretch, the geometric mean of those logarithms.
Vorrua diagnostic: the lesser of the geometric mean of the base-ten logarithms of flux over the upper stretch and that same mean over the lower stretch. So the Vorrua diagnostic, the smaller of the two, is 0.68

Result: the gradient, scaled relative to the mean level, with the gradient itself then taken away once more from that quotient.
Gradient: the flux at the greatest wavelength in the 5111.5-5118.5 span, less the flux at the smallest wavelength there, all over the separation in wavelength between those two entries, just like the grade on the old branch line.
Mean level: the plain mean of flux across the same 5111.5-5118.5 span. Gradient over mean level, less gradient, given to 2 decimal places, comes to -0.25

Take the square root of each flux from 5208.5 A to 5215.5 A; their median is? 2.33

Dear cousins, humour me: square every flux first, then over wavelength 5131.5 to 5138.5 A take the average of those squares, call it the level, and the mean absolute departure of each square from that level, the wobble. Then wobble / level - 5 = -4.87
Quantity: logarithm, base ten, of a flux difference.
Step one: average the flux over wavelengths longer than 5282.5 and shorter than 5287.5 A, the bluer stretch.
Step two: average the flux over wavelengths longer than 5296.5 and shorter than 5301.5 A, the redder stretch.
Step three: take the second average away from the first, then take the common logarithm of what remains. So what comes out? -0.13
